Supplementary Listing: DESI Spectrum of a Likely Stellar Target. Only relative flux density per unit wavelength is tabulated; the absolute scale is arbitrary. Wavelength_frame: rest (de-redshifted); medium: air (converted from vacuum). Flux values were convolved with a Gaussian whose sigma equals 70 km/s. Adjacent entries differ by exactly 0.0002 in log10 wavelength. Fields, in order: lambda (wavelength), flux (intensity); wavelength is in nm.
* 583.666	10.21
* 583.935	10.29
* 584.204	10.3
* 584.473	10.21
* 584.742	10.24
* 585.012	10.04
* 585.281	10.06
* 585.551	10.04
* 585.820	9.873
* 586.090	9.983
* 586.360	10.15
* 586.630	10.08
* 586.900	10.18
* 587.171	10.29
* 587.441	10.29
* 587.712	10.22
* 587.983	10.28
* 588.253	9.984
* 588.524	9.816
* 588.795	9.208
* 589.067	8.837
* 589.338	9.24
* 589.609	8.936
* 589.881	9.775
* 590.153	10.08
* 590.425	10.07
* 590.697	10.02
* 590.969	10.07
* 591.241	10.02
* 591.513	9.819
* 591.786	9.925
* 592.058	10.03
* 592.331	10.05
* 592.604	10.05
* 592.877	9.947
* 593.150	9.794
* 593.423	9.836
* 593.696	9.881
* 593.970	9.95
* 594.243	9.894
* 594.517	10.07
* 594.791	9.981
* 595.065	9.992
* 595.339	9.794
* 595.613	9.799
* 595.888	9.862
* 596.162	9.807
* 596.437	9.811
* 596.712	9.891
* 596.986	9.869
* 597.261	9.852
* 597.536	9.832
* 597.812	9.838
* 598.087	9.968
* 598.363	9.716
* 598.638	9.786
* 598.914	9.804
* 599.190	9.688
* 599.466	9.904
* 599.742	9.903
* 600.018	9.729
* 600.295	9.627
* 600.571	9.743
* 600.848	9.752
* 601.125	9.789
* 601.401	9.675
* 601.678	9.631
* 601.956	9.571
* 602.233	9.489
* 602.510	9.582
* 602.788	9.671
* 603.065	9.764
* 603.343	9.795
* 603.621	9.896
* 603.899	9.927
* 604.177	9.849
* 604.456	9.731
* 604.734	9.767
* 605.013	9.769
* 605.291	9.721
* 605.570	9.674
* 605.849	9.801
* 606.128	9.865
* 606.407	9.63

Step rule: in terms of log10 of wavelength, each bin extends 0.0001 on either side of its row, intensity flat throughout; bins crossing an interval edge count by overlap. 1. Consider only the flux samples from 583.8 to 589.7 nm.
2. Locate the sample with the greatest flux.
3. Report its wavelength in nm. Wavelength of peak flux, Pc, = 584.204 nm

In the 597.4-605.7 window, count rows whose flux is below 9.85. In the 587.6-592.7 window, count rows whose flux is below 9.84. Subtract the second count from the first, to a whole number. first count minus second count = 18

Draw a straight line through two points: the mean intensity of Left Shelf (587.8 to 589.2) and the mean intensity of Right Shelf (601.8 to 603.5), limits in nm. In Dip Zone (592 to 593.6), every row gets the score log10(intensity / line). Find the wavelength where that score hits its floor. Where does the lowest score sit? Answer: 593.150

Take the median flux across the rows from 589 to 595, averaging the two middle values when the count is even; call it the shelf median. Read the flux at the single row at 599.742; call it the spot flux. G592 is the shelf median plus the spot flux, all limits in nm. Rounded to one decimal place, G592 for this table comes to 19.9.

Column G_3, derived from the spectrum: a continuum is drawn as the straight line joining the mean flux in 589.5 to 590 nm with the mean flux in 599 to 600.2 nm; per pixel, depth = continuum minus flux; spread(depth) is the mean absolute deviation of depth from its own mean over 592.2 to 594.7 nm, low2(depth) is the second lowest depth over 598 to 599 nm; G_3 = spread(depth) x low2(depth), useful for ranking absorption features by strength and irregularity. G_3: -0.003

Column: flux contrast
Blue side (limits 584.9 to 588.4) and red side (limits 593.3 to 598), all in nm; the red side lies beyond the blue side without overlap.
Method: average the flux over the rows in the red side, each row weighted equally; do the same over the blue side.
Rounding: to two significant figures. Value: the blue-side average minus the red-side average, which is 0.23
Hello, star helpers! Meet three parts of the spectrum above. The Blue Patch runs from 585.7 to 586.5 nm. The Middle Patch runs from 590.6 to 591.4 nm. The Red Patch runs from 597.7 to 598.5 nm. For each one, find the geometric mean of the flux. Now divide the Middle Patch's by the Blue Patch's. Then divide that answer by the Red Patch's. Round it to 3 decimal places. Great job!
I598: 0.102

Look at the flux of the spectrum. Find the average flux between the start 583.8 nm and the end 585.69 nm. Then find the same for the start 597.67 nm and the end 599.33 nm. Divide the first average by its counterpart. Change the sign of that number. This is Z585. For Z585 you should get -1.038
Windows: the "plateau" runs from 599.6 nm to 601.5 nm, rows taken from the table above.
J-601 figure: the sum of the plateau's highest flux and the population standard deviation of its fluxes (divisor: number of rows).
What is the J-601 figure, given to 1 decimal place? 10.0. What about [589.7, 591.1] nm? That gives 10.2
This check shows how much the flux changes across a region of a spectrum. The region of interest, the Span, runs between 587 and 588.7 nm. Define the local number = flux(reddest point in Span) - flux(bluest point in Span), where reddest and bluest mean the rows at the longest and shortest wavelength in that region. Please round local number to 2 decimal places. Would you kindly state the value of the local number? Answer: -0.47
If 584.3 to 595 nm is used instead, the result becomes -0.23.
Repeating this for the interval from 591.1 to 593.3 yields -0.23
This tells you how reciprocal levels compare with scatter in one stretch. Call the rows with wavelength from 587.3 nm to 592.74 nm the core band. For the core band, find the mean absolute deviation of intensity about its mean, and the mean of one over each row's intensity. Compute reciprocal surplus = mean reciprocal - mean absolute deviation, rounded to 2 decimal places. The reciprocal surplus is -0.22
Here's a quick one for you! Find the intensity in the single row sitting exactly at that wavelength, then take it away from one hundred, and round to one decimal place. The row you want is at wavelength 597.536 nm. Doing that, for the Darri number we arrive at 90.2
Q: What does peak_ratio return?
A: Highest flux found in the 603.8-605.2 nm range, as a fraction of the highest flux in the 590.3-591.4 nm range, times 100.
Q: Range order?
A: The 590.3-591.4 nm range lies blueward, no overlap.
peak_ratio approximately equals 99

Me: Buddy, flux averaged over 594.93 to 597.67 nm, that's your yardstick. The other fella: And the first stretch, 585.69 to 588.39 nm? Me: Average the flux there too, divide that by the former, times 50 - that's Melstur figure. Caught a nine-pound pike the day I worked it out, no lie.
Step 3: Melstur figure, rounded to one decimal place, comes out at 51.4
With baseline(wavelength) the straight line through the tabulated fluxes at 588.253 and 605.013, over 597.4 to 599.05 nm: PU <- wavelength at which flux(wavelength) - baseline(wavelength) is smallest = 598.363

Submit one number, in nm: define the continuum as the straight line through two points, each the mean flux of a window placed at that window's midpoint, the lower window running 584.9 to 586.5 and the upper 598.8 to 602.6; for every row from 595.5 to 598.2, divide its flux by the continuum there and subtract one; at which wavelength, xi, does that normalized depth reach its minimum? 595.613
